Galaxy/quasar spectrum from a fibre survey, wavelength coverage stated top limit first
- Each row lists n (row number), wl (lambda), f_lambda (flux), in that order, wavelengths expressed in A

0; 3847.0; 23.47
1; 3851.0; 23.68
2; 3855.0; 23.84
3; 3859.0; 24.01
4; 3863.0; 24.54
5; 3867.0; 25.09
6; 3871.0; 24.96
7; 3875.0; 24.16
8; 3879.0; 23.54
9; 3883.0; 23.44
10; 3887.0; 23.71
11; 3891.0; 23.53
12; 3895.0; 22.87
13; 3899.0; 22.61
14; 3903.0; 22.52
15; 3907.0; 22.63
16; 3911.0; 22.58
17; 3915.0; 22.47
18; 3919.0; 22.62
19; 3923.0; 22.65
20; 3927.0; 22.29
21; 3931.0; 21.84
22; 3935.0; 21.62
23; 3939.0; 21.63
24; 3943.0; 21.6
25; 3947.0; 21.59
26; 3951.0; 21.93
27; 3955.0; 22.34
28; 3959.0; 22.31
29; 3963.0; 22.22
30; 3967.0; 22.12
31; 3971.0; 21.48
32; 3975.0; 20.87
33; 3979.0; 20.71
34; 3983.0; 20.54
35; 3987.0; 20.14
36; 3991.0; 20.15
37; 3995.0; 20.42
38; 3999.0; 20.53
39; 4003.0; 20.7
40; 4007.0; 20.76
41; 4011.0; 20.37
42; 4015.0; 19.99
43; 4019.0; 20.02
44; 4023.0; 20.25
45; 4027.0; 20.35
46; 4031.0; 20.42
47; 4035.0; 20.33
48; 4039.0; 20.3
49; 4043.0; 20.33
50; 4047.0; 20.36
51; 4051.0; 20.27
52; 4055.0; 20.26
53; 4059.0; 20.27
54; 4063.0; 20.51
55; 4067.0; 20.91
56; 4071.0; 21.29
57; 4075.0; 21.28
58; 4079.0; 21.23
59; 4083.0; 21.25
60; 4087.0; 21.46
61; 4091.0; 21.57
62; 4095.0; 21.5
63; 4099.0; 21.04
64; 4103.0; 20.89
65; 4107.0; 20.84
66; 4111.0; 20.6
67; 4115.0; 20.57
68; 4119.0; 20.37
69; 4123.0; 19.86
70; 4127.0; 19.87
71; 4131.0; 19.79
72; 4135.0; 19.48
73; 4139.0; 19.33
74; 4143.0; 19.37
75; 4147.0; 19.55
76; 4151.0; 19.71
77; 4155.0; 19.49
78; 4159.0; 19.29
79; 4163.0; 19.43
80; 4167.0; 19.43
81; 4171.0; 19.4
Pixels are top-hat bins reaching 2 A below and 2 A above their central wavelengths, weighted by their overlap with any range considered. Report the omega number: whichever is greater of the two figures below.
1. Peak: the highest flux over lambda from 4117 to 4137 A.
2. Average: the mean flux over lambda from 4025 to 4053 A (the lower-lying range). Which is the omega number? 20.4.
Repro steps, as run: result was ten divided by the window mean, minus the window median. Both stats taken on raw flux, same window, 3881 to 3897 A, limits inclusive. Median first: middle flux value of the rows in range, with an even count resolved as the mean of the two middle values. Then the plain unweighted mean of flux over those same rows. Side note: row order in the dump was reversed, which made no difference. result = -23.1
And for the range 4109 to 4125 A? -20.0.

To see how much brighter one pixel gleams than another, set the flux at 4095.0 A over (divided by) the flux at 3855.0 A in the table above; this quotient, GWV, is 0.90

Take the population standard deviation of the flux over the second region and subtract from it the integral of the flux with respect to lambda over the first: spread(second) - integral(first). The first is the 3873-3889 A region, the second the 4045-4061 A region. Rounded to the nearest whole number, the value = -379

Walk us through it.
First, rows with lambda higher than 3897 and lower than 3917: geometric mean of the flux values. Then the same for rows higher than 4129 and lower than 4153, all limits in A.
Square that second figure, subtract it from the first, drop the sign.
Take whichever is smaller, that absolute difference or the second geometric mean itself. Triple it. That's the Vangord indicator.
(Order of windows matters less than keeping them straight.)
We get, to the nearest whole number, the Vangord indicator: 59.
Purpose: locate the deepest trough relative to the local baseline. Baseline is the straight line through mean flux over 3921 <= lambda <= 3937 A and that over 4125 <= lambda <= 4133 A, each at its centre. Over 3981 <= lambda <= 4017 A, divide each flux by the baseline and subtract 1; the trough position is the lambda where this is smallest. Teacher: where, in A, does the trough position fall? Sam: 3987.0 A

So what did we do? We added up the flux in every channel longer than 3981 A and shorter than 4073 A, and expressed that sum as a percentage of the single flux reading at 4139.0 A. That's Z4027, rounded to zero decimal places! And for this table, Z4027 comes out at 2429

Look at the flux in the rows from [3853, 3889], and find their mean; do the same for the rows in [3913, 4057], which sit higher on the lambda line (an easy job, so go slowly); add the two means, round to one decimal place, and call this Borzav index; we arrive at 45.2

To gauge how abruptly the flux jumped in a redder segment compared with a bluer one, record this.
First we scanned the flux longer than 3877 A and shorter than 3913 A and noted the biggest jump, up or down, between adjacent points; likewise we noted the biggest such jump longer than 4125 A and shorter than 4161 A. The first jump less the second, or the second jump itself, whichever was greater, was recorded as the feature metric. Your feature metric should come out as 0.350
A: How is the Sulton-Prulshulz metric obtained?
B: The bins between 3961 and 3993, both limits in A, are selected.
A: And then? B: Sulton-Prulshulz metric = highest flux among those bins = 22.22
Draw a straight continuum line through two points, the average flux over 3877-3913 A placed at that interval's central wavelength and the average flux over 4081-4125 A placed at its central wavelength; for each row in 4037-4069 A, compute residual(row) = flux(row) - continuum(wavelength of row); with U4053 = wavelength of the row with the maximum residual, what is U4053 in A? 4067.0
